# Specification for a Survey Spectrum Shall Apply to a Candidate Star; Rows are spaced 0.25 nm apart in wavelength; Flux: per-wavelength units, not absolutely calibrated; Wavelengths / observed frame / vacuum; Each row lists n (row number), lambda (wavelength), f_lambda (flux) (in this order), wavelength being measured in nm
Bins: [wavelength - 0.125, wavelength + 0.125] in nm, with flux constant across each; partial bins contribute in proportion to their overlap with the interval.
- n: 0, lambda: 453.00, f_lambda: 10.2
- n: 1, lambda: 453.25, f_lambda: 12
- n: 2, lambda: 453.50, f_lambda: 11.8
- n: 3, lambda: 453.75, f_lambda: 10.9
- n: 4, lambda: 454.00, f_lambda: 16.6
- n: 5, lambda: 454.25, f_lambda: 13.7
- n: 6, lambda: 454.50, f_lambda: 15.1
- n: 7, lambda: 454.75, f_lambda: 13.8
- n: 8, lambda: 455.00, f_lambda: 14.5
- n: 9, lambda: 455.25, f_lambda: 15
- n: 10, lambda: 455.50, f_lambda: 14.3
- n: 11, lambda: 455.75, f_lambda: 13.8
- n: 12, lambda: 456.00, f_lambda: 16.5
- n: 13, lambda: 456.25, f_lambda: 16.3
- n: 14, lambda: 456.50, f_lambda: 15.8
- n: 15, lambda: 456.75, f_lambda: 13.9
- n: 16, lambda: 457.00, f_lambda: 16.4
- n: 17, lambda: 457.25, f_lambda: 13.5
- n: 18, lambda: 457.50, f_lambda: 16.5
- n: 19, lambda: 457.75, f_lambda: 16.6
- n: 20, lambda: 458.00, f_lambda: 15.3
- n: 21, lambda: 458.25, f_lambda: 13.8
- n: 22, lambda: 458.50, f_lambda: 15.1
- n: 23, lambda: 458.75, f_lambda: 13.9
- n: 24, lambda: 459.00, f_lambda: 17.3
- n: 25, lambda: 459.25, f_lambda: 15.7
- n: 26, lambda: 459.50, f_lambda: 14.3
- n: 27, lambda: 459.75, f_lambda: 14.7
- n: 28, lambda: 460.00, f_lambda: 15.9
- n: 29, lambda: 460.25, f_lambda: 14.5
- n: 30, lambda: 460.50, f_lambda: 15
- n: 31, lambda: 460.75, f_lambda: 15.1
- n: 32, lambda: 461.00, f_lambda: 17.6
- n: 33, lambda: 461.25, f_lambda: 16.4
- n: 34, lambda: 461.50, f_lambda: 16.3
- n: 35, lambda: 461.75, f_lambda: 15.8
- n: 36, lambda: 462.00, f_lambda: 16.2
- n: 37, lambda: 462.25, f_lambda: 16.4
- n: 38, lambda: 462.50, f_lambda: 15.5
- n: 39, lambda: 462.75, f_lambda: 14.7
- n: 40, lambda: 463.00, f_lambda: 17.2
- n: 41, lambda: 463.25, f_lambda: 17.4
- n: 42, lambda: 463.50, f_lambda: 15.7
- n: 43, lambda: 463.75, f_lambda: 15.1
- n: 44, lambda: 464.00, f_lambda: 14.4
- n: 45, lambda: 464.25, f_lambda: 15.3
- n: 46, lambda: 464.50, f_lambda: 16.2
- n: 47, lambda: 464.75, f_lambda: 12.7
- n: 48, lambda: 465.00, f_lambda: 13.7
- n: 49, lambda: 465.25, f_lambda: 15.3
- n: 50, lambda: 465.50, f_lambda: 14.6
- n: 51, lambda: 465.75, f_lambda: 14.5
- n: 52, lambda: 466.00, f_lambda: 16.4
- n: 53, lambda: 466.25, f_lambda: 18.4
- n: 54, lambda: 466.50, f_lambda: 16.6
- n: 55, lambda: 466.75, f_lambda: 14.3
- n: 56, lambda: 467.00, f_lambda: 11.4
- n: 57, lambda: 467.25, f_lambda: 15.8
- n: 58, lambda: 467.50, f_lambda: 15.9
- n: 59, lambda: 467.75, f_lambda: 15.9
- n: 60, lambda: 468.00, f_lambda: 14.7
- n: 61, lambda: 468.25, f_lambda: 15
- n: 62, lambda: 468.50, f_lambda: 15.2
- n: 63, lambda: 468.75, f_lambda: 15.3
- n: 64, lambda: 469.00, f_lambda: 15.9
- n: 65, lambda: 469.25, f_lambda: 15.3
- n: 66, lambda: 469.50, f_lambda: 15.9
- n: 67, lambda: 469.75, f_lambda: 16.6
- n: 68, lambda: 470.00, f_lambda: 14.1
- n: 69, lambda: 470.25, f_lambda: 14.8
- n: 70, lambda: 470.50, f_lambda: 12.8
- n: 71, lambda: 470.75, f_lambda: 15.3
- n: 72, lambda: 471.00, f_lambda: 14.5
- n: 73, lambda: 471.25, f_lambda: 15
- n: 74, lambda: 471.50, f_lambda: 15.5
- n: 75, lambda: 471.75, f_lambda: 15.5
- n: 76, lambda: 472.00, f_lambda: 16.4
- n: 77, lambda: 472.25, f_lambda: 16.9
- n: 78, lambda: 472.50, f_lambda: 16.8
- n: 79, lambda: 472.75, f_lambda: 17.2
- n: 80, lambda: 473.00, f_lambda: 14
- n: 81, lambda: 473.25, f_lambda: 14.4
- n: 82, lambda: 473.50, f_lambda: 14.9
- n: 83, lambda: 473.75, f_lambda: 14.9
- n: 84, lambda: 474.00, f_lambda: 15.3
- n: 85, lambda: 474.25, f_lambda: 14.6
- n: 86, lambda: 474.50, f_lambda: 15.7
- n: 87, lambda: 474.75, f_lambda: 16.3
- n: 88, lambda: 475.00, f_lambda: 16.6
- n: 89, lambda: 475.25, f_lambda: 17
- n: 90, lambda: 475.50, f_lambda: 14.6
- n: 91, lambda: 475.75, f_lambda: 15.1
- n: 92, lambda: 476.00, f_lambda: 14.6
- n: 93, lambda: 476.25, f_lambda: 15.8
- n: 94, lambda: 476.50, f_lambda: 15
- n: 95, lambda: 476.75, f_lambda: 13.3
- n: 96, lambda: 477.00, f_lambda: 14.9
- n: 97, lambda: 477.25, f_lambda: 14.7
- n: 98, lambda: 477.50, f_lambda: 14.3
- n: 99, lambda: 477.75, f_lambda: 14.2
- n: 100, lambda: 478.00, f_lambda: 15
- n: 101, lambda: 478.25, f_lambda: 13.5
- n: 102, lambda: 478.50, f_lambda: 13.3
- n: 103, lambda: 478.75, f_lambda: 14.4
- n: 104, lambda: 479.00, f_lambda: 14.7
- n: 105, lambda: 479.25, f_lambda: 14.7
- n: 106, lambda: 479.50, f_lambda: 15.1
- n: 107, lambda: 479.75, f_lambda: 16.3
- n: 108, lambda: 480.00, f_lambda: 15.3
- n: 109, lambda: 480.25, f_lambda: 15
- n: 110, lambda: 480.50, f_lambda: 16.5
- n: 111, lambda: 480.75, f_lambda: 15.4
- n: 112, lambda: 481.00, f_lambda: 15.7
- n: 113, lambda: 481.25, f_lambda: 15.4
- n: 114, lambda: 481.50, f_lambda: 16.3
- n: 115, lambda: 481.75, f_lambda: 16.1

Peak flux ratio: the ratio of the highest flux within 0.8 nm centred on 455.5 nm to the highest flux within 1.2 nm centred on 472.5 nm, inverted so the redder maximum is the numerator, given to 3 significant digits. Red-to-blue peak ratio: 1.15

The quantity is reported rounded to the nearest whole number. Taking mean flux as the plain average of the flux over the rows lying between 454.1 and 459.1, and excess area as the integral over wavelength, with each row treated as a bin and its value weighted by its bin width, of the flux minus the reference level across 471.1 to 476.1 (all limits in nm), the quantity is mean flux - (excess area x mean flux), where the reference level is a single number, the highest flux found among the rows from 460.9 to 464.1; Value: 168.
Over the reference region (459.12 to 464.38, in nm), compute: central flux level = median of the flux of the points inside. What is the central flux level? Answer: 15.7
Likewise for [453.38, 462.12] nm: 15.1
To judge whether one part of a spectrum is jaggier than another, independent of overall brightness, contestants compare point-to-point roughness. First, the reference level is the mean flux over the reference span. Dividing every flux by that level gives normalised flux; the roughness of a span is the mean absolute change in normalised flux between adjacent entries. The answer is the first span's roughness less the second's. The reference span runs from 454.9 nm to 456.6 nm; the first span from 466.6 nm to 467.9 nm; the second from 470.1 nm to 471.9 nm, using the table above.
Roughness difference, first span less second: 0.05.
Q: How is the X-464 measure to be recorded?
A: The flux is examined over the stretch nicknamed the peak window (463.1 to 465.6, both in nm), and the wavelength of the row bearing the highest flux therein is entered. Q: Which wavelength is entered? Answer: 463.25 nm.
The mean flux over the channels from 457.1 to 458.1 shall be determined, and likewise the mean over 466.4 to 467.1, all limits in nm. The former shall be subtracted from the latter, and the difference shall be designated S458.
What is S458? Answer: -1.4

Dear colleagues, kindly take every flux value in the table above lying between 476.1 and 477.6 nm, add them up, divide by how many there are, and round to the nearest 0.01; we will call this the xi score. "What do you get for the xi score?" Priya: 14.67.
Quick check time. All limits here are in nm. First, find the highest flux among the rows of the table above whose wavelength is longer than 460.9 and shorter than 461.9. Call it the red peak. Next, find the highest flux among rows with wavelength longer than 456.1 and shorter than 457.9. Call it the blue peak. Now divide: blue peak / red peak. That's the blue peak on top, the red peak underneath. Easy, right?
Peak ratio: 0.94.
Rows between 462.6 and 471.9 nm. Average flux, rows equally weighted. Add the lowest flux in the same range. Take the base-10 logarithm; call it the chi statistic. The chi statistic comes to 1.43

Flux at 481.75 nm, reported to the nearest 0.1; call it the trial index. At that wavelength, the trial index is 16.1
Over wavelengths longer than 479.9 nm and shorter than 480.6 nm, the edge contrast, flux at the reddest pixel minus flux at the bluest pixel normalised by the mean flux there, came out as 0.08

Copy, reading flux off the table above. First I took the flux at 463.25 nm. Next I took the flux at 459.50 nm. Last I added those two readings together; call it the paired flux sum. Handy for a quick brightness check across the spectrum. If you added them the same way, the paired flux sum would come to 31.7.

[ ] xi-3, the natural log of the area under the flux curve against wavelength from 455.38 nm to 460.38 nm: 4.331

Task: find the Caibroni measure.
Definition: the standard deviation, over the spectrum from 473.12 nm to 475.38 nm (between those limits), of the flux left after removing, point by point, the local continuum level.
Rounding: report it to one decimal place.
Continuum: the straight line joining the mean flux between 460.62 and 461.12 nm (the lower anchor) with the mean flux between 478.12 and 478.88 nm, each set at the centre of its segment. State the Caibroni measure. 1.0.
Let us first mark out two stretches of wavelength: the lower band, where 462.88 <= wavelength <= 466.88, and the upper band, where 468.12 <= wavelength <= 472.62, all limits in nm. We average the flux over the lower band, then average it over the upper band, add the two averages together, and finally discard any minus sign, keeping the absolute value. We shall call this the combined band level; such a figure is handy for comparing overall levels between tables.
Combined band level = 30.9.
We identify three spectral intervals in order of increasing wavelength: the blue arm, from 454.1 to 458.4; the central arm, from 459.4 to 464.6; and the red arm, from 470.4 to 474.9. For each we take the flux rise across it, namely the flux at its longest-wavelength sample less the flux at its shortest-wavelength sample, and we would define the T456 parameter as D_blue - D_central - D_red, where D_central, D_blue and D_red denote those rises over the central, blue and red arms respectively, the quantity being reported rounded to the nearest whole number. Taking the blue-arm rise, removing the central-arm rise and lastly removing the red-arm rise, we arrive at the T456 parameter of -5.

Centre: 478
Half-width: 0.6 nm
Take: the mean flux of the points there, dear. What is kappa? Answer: 14.1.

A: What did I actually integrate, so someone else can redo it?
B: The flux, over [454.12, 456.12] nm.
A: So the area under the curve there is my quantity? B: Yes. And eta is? 29.2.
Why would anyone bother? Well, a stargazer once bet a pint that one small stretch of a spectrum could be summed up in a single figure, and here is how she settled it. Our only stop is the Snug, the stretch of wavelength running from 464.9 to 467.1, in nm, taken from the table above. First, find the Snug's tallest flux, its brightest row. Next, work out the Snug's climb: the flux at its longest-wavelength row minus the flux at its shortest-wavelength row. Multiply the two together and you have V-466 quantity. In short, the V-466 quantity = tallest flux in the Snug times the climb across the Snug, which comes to -42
